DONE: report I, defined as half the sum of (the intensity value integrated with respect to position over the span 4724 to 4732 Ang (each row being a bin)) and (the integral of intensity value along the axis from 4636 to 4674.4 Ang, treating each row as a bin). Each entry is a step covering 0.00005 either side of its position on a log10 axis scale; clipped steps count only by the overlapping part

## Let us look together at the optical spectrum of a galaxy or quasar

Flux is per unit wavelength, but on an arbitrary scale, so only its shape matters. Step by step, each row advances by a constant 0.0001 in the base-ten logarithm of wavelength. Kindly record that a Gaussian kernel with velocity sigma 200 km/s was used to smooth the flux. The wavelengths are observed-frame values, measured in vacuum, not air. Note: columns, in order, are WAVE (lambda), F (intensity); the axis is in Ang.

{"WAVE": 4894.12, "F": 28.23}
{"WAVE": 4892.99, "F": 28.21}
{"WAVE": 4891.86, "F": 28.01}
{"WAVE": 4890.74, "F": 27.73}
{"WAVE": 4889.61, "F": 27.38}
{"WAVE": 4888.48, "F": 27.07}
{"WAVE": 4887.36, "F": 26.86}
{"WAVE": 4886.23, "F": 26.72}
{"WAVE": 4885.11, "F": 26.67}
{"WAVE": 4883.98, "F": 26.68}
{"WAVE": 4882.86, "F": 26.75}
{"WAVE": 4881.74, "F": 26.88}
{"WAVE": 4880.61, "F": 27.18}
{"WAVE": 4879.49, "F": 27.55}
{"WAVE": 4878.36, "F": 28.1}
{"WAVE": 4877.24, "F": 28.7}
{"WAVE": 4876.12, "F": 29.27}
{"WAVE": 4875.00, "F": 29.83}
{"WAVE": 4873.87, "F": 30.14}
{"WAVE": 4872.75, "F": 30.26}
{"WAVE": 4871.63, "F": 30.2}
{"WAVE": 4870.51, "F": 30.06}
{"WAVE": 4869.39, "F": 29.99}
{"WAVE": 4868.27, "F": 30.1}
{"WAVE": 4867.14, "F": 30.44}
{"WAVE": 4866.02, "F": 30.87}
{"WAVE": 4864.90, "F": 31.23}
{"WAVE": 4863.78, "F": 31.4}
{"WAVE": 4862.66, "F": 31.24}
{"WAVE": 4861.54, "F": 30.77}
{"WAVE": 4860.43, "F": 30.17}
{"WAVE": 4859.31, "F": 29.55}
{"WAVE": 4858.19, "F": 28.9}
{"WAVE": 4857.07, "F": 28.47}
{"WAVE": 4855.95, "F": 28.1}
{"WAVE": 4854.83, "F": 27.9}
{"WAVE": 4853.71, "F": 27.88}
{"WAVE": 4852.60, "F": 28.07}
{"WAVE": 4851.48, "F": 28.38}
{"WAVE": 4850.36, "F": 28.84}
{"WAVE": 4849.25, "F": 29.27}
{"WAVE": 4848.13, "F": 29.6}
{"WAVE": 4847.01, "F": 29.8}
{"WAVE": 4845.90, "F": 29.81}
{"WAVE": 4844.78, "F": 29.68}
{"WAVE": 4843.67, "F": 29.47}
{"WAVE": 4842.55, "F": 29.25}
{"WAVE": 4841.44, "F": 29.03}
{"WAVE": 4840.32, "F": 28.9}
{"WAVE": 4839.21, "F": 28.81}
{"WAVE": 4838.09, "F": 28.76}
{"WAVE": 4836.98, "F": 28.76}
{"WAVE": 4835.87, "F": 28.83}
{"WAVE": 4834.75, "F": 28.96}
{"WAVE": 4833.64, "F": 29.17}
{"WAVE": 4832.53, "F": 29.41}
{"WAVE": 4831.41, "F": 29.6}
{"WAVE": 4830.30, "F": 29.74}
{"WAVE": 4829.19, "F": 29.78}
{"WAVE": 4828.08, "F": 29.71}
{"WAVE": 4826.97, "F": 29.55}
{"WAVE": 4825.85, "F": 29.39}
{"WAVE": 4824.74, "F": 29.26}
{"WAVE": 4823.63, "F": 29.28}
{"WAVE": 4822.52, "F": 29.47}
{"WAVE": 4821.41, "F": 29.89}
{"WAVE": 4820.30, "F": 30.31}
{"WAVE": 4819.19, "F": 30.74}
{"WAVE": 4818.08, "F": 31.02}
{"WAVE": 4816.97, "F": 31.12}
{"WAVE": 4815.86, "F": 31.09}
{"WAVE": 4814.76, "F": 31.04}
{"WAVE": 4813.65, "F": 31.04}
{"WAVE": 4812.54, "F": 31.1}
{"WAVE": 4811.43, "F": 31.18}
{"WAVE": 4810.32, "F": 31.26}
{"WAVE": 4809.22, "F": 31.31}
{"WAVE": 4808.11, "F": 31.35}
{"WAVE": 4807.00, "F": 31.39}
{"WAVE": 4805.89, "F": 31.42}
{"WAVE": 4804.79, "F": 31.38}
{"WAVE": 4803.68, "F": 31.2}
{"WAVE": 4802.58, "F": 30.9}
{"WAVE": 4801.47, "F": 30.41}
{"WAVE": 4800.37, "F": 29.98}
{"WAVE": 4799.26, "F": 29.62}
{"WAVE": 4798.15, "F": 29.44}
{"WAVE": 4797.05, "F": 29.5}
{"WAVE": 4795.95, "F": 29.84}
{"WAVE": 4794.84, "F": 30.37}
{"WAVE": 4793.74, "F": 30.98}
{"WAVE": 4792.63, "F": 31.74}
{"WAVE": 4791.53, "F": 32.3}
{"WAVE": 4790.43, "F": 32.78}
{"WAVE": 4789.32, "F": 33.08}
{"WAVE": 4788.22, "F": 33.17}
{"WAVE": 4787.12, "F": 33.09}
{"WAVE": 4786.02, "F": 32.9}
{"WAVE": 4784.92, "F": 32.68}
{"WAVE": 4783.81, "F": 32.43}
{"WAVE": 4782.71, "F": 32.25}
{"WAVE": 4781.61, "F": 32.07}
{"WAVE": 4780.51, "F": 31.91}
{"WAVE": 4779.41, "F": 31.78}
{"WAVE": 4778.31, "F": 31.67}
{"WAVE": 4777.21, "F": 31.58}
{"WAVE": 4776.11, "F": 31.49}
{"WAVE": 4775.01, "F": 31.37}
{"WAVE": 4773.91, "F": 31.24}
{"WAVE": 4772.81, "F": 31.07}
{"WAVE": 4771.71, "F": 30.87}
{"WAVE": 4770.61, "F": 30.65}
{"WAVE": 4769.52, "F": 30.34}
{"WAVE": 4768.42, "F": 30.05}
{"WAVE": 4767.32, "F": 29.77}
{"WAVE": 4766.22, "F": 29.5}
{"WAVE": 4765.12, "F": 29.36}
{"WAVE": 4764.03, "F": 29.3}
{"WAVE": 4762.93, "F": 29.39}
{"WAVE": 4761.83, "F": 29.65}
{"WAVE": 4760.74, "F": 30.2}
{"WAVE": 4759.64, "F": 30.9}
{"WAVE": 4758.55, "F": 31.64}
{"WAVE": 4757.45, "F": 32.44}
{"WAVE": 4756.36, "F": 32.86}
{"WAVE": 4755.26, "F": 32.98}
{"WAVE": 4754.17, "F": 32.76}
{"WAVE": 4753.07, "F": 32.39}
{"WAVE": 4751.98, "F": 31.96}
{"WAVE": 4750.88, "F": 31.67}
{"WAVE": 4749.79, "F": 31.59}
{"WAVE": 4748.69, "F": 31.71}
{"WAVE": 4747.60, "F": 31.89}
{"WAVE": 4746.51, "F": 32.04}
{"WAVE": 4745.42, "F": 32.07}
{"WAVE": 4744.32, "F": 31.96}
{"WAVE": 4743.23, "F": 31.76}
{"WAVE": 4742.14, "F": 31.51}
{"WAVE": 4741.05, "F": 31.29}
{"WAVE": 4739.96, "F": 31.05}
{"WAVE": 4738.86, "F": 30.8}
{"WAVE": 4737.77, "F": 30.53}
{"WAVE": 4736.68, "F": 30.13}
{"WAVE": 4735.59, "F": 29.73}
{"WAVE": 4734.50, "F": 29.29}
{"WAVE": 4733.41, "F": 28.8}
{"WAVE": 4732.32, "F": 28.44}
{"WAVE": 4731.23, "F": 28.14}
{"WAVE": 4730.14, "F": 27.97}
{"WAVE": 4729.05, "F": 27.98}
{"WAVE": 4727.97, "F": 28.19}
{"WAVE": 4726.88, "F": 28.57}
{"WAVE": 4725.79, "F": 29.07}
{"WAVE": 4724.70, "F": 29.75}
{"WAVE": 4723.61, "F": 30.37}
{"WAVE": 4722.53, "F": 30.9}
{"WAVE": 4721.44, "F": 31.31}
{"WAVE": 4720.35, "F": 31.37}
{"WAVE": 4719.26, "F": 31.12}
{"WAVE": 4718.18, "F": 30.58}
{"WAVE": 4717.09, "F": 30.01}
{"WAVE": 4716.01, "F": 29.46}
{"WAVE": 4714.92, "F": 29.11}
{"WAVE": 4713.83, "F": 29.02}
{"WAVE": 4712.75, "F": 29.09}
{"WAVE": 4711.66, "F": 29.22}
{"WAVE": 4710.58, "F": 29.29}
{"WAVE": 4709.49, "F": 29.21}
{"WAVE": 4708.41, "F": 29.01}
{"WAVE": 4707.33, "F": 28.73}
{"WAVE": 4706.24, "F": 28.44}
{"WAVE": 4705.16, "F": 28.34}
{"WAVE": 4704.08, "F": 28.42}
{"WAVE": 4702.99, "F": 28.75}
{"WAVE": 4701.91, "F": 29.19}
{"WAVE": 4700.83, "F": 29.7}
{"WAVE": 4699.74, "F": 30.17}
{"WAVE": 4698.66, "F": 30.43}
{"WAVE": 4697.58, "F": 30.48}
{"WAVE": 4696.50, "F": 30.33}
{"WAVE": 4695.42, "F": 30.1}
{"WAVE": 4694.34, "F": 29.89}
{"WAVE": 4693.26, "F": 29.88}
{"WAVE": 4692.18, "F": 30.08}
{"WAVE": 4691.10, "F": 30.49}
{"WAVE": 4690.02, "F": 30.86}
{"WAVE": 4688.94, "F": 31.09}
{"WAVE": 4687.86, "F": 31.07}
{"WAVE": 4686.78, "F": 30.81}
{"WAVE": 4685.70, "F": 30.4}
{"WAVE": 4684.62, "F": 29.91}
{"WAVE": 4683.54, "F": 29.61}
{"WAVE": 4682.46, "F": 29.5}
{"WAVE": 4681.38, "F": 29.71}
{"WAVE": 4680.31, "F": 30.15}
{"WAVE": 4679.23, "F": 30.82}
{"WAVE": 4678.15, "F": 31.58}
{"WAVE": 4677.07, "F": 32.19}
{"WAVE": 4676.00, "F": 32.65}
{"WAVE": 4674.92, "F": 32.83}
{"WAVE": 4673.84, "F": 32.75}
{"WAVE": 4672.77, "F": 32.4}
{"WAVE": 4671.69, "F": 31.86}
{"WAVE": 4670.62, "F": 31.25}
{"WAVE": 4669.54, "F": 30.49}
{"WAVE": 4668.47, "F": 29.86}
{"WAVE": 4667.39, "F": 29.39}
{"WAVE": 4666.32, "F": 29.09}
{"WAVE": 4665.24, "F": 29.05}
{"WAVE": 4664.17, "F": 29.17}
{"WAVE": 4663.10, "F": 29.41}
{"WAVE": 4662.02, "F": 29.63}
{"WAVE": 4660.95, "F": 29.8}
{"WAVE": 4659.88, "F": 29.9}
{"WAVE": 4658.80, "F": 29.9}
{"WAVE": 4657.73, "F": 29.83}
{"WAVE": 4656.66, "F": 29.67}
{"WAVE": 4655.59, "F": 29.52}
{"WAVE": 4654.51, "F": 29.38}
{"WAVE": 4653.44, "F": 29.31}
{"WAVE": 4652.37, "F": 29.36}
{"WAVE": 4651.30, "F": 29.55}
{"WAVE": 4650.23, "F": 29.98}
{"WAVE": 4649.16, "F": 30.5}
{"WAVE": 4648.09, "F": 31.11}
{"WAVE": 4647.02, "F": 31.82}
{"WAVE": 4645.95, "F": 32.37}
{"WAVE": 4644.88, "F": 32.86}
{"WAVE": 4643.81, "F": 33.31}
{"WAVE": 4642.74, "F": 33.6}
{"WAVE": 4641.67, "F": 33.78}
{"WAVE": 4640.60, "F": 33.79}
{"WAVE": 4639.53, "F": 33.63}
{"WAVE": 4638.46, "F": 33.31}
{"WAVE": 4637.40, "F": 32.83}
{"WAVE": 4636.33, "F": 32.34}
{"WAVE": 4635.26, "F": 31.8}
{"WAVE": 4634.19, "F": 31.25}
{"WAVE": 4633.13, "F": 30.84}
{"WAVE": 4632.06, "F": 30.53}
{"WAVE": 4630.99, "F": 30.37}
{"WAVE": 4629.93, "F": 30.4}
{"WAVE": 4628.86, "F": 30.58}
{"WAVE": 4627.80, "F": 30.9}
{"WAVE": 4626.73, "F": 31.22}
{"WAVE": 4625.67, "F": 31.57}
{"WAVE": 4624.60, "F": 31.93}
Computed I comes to 709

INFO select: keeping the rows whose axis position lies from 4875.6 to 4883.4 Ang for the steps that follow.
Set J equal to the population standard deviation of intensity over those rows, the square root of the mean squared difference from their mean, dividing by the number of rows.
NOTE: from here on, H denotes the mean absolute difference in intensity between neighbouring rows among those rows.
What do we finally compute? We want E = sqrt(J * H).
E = 0.61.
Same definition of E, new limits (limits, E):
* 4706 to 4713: 0.22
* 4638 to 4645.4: 0.27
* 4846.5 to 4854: 0.47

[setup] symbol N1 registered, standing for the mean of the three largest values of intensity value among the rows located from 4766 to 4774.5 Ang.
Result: 31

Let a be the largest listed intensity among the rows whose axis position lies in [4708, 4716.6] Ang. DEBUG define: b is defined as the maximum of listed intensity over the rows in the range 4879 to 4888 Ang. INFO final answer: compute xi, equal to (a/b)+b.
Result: 29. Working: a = 29.46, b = 27.55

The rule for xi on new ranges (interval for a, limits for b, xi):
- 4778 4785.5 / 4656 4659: 31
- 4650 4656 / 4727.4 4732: 29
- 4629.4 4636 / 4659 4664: 31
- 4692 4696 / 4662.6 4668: 30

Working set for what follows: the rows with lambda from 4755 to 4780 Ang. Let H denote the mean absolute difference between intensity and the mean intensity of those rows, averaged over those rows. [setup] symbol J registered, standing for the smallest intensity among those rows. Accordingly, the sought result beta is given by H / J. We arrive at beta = 0.031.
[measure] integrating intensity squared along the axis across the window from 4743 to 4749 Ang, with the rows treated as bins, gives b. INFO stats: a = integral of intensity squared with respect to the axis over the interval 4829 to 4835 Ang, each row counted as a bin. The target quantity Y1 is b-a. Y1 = 912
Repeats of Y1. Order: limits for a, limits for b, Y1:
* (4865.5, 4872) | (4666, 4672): -432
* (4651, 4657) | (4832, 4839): 673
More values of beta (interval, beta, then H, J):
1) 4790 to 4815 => 0.022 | 0.6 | 29.44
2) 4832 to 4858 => 0.017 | 0.5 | 27.88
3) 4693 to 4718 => 0.020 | 0.6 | 28.34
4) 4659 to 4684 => 0.040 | 1.1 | 29.05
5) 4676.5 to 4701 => 0.017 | 0.5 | 29.5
